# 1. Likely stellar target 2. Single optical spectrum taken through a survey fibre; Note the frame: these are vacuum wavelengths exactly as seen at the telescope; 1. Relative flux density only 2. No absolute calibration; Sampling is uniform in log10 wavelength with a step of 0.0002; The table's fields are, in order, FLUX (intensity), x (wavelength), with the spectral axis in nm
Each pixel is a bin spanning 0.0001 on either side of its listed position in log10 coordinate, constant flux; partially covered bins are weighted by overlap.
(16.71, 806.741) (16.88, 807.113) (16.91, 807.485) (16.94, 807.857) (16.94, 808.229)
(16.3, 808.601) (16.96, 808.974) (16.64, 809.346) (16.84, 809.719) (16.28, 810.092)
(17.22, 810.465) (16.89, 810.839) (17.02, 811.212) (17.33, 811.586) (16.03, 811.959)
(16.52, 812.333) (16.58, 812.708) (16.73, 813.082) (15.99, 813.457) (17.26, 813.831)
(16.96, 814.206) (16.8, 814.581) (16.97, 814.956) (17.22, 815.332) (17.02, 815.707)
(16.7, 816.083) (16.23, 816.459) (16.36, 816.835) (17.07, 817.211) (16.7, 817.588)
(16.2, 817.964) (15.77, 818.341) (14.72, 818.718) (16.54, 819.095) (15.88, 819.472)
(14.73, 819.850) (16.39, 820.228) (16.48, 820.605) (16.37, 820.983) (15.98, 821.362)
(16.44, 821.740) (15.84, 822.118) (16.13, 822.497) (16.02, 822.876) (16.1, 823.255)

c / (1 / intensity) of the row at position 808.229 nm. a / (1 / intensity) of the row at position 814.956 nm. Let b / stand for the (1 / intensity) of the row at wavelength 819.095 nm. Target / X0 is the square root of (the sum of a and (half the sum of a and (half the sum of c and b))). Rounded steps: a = 0.059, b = 0.0605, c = 0.0590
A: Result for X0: 0.344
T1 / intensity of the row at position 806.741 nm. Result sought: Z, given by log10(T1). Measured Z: 1.22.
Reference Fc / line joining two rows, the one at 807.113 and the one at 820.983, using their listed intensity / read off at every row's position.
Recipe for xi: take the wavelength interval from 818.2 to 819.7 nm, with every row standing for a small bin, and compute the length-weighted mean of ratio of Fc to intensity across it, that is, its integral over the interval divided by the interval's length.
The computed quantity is 1.049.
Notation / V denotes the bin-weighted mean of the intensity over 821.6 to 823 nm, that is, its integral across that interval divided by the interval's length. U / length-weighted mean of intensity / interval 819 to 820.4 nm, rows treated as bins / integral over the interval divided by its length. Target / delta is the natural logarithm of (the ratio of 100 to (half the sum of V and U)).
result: 1.83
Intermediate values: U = 15.8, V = 16.1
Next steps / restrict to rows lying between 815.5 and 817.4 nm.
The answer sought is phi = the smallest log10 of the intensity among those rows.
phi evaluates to 1.21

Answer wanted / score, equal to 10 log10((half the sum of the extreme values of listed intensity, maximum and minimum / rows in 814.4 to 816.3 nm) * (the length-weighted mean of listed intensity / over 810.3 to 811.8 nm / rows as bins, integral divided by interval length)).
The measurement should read 24.6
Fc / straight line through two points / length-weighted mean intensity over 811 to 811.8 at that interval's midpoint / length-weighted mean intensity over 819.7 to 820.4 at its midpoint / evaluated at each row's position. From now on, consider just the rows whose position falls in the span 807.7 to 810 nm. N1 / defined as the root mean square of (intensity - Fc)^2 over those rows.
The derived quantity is 0.9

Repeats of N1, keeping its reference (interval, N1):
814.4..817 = 0.3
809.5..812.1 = 0.6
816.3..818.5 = 0.4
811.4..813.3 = 0.5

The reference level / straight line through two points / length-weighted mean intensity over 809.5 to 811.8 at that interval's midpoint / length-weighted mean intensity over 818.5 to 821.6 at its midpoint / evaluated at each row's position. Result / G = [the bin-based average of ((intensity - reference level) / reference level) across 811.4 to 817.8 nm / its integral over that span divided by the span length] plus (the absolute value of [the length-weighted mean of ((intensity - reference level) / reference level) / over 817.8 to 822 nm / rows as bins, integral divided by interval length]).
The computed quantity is 0.018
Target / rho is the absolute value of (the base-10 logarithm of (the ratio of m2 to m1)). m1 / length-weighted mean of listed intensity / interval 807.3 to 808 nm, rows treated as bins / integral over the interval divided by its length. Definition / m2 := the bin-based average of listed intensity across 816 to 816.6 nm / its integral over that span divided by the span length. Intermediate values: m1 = 16.9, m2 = 16.4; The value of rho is 0.0126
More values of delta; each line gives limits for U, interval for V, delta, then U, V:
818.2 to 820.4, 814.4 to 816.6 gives 1.82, 15.7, 16.8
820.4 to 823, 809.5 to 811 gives 1.80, 16.2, 16.8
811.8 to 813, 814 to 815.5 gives 1.79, 16.4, 17.0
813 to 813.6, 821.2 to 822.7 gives 1.82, 16.3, 16.1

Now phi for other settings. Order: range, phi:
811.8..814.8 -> 1.20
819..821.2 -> 1.17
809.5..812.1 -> 1.20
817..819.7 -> 1.17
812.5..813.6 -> 1.20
